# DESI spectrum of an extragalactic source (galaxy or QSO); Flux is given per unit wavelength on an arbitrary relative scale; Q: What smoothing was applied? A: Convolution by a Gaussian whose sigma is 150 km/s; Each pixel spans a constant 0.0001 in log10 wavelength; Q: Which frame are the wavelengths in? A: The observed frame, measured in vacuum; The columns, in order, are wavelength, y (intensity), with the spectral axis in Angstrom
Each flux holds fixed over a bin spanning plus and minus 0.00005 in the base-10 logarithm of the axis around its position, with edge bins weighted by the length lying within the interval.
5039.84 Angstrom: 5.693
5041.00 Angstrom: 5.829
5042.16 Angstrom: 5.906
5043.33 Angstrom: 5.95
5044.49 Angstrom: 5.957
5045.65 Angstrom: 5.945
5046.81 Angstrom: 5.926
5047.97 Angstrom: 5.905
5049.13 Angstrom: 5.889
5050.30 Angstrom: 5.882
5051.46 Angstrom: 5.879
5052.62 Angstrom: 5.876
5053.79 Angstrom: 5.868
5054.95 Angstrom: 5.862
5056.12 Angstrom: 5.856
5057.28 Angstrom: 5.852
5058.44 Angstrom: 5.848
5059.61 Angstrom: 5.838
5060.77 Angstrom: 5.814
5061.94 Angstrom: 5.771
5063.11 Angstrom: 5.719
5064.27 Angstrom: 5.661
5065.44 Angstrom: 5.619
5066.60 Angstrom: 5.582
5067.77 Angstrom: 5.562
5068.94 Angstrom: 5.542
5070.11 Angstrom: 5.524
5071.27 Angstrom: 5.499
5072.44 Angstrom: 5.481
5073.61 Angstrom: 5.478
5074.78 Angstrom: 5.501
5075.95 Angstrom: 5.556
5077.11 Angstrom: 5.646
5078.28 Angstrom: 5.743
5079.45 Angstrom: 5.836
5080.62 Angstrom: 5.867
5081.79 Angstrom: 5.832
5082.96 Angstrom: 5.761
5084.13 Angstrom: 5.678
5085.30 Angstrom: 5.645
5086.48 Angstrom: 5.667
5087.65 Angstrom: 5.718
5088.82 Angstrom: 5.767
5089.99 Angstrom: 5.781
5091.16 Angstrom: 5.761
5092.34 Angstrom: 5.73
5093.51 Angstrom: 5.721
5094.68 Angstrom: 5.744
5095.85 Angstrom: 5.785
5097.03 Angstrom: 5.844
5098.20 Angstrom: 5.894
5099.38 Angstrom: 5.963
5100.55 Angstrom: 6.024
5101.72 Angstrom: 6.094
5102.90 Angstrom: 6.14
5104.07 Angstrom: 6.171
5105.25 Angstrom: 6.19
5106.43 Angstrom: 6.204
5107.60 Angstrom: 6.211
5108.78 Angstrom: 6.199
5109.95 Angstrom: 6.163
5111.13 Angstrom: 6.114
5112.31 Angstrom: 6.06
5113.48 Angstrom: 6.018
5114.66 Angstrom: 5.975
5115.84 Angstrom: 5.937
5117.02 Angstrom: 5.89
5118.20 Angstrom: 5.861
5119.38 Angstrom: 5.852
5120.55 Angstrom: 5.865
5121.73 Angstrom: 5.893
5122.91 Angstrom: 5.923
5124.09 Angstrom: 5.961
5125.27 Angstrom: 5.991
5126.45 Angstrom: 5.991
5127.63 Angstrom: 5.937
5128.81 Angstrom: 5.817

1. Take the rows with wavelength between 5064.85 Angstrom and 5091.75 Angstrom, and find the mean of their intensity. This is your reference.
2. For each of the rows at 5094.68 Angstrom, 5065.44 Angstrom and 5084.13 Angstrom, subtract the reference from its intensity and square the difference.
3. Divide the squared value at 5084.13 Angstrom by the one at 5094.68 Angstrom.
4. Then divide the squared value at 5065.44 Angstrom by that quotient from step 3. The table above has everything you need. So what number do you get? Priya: 0.02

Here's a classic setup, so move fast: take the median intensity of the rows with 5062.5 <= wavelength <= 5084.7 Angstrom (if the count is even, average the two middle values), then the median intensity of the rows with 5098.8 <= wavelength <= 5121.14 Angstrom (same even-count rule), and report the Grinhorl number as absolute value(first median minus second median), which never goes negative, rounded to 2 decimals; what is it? 0.44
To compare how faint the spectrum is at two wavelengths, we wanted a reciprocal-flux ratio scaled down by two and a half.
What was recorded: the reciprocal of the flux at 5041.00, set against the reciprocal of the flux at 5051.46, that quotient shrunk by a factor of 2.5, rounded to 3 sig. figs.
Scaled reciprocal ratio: 0.403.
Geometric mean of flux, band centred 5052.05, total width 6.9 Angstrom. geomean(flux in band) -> 5.88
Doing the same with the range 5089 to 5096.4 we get 5.75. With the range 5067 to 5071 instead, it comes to 5.54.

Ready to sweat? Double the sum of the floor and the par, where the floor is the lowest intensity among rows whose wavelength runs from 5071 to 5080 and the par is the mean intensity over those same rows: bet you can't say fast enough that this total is 22.1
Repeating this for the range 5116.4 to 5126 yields 23.5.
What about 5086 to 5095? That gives 22.8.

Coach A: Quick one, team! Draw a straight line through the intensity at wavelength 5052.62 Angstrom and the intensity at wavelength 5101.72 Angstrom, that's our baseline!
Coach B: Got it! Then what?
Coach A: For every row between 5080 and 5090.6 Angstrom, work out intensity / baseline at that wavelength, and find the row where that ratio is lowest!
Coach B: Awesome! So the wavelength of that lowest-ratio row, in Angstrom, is 5085.30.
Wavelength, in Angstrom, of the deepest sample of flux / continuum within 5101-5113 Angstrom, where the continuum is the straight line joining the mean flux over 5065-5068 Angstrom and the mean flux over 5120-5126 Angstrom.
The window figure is 5112.31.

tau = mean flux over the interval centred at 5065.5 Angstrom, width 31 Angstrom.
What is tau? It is 5.71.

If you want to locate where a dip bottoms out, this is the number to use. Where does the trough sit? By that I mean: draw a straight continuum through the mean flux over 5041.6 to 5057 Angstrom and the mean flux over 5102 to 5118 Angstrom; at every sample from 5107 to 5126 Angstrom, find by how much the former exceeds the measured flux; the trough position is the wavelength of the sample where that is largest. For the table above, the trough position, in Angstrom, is 5119.38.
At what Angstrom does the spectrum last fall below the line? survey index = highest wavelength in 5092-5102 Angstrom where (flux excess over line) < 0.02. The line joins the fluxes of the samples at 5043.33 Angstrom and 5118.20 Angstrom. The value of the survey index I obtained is 5098.20 Angstrom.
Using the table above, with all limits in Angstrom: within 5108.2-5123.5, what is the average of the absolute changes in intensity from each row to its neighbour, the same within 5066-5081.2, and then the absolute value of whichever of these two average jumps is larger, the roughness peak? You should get 0.041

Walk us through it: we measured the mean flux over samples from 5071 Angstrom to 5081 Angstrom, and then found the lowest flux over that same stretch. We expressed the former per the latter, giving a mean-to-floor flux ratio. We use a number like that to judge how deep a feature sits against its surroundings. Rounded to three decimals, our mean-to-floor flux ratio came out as 1.026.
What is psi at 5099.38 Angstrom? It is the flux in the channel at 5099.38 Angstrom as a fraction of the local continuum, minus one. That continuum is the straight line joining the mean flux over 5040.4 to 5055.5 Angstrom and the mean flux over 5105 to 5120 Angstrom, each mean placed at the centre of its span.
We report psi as -0.01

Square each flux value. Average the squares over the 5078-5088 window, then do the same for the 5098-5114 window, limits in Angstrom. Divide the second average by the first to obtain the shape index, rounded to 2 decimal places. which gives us 1.13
